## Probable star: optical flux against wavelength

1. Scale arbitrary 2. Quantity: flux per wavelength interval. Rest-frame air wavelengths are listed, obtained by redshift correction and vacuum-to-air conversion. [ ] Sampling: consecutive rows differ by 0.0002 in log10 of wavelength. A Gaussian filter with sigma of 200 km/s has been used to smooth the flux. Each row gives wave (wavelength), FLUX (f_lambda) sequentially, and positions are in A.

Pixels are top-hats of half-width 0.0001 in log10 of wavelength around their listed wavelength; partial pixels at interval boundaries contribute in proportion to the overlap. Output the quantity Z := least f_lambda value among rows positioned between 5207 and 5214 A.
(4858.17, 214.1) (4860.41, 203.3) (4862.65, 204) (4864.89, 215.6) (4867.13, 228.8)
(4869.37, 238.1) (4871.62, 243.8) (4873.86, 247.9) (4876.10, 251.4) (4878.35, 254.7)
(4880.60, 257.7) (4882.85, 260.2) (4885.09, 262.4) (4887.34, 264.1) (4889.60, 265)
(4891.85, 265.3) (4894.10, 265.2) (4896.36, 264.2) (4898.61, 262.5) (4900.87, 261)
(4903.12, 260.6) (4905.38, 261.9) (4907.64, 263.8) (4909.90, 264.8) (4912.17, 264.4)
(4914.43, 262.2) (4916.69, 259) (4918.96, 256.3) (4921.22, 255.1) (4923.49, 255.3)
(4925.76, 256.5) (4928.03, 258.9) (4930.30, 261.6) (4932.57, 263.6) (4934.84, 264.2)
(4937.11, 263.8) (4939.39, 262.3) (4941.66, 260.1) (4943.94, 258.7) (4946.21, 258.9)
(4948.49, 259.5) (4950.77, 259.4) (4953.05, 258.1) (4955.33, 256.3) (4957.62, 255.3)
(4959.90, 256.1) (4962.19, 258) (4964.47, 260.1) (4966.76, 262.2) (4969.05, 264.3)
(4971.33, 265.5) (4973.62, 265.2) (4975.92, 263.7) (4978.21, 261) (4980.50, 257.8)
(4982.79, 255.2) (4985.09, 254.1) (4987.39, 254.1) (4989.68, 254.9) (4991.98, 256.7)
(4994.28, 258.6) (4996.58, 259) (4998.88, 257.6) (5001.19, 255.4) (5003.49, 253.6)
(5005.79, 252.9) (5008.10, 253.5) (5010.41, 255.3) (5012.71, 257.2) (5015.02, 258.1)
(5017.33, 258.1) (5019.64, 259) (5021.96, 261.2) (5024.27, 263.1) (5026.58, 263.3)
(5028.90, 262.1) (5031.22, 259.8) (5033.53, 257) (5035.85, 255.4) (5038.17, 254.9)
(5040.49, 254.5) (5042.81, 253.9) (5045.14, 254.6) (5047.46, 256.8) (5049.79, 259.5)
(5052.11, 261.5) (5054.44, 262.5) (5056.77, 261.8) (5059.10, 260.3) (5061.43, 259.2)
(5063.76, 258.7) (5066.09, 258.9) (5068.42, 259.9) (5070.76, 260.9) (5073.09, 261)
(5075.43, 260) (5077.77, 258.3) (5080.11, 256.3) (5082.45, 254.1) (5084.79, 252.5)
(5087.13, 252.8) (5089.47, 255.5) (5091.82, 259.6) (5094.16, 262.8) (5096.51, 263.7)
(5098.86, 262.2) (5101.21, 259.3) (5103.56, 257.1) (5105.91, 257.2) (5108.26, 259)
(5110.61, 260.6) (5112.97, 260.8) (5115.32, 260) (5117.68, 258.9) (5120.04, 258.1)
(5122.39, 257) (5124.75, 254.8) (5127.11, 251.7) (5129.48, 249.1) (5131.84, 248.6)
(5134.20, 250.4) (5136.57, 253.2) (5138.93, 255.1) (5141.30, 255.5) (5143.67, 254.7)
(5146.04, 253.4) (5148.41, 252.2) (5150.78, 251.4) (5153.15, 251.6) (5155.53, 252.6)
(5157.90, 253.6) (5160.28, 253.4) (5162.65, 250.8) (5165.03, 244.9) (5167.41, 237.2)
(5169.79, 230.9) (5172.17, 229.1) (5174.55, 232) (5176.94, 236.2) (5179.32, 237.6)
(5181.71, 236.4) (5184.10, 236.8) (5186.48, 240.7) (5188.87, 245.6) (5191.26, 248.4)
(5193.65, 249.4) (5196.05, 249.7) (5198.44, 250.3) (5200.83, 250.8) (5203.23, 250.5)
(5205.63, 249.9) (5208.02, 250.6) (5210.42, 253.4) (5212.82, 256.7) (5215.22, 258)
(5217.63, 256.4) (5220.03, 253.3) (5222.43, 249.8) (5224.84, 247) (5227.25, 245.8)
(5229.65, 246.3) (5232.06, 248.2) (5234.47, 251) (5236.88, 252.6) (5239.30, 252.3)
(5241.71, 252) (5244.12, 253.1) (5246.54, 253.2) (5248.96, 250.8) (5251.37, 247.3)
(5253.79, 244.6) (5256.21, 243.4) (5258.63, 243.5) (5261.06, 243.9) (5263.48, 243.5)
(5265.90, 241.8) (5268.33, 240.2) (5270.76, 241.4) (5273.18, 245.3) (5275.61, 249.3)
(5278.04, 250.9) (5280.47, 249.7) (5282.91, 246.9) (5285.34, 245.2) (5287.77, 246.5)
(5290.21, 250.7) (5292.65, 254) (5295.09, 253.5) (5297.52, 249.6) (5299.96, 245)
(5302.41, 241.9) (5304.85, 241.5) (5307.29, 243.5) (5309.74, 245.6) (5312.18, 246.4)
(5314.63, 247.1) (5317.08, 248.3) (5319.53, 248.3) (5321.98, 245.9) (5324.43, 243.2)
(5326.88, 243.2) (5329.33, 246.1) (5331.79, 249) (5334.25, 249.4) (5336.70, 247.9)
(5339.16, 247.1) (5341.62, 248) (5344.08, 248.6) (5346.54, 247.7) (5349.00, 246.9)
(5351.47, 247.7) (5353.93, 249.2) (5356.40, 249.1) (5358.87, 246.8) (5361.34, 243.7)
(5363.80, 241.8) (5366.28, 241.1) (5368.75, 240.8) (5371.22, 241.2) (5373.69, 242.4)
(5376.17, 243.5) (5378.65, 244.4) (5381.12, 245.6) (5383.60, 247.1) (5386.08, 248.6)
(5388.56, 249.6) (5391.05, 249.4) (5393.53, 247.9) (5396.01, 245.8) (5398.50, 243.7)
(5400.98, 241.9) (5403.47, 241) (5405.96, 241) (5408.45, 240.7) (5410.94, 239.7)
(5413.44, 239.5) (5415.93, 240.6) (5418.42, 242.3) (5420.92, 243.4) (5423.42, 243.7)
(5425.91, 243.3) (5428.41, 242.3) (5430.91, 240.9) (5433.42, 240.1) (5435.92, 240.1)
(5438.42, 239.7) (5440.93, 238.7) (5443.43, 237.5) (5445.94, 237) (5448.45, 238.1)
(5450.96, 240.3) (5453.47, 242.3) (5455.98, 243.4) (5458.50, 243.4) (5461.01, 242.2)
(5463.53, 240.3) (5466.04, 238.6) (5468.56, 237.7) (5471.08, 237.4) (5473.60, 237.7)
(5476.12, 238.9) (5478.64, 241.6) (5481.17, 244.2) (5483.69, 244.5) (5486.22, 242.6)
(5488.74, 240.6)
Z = 250.6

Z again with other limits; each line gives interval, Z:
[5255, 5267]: 241.8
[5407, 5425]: 239.5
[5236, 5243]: 252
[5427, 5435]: 240.1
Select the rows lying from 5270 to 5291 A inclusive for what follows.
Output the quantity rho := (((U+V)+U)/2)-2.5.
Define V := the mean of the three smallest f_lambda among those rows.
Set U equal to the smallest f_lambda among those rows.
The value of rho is 361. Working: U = 241.4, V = 244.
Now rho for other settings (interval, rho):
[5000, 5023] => 377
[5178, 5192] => 352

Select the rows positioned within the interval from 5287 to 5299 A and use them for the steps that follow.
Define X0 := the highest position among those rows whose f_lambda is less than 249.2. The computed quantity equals 5287.77 A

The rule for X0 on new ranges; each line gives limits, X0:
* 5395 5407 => 5405.96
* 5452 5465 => 5463.53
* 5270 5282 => 5273.18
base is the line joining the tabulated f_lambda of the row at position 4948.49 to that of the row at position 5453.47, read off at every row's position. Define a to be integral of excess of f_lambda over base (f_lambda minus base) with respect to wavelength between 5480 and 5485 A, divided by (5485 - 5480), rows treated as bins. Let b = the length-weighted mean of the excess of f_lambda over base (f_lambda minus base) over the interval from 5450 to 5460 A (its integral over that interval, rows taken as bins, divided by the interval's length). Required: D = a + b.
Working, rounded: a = 3.0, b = 0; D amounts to 3.2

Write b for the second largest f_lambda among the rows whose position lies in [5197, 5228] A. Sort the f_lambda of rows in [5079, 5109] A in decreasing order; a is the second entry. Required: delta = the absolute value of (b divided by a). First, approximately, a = 262.8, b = 256.7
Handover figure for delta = 0.98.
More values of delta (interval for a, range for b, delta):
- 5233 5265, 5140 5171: 1.01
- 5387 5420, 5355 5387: 1.00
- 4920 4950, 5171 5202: 0.95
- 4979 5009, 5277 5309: 0.98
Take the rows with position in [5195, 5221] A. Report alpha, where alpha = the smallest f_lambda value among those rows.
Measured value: 249.7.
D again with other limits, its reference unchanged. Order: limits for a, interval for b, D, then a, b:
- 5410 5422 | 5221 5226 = -4.0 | -2.5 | -1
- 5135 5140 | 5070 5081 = 4.9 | 0.8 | 4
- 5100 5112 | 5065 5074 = 9.3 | 4.6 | 5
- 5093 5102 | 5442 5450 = 2.8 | 7.7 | -5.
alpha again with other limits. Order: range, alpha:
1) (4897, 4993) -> 254.1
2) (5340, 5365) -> 241.8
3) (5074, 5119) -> 252.5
